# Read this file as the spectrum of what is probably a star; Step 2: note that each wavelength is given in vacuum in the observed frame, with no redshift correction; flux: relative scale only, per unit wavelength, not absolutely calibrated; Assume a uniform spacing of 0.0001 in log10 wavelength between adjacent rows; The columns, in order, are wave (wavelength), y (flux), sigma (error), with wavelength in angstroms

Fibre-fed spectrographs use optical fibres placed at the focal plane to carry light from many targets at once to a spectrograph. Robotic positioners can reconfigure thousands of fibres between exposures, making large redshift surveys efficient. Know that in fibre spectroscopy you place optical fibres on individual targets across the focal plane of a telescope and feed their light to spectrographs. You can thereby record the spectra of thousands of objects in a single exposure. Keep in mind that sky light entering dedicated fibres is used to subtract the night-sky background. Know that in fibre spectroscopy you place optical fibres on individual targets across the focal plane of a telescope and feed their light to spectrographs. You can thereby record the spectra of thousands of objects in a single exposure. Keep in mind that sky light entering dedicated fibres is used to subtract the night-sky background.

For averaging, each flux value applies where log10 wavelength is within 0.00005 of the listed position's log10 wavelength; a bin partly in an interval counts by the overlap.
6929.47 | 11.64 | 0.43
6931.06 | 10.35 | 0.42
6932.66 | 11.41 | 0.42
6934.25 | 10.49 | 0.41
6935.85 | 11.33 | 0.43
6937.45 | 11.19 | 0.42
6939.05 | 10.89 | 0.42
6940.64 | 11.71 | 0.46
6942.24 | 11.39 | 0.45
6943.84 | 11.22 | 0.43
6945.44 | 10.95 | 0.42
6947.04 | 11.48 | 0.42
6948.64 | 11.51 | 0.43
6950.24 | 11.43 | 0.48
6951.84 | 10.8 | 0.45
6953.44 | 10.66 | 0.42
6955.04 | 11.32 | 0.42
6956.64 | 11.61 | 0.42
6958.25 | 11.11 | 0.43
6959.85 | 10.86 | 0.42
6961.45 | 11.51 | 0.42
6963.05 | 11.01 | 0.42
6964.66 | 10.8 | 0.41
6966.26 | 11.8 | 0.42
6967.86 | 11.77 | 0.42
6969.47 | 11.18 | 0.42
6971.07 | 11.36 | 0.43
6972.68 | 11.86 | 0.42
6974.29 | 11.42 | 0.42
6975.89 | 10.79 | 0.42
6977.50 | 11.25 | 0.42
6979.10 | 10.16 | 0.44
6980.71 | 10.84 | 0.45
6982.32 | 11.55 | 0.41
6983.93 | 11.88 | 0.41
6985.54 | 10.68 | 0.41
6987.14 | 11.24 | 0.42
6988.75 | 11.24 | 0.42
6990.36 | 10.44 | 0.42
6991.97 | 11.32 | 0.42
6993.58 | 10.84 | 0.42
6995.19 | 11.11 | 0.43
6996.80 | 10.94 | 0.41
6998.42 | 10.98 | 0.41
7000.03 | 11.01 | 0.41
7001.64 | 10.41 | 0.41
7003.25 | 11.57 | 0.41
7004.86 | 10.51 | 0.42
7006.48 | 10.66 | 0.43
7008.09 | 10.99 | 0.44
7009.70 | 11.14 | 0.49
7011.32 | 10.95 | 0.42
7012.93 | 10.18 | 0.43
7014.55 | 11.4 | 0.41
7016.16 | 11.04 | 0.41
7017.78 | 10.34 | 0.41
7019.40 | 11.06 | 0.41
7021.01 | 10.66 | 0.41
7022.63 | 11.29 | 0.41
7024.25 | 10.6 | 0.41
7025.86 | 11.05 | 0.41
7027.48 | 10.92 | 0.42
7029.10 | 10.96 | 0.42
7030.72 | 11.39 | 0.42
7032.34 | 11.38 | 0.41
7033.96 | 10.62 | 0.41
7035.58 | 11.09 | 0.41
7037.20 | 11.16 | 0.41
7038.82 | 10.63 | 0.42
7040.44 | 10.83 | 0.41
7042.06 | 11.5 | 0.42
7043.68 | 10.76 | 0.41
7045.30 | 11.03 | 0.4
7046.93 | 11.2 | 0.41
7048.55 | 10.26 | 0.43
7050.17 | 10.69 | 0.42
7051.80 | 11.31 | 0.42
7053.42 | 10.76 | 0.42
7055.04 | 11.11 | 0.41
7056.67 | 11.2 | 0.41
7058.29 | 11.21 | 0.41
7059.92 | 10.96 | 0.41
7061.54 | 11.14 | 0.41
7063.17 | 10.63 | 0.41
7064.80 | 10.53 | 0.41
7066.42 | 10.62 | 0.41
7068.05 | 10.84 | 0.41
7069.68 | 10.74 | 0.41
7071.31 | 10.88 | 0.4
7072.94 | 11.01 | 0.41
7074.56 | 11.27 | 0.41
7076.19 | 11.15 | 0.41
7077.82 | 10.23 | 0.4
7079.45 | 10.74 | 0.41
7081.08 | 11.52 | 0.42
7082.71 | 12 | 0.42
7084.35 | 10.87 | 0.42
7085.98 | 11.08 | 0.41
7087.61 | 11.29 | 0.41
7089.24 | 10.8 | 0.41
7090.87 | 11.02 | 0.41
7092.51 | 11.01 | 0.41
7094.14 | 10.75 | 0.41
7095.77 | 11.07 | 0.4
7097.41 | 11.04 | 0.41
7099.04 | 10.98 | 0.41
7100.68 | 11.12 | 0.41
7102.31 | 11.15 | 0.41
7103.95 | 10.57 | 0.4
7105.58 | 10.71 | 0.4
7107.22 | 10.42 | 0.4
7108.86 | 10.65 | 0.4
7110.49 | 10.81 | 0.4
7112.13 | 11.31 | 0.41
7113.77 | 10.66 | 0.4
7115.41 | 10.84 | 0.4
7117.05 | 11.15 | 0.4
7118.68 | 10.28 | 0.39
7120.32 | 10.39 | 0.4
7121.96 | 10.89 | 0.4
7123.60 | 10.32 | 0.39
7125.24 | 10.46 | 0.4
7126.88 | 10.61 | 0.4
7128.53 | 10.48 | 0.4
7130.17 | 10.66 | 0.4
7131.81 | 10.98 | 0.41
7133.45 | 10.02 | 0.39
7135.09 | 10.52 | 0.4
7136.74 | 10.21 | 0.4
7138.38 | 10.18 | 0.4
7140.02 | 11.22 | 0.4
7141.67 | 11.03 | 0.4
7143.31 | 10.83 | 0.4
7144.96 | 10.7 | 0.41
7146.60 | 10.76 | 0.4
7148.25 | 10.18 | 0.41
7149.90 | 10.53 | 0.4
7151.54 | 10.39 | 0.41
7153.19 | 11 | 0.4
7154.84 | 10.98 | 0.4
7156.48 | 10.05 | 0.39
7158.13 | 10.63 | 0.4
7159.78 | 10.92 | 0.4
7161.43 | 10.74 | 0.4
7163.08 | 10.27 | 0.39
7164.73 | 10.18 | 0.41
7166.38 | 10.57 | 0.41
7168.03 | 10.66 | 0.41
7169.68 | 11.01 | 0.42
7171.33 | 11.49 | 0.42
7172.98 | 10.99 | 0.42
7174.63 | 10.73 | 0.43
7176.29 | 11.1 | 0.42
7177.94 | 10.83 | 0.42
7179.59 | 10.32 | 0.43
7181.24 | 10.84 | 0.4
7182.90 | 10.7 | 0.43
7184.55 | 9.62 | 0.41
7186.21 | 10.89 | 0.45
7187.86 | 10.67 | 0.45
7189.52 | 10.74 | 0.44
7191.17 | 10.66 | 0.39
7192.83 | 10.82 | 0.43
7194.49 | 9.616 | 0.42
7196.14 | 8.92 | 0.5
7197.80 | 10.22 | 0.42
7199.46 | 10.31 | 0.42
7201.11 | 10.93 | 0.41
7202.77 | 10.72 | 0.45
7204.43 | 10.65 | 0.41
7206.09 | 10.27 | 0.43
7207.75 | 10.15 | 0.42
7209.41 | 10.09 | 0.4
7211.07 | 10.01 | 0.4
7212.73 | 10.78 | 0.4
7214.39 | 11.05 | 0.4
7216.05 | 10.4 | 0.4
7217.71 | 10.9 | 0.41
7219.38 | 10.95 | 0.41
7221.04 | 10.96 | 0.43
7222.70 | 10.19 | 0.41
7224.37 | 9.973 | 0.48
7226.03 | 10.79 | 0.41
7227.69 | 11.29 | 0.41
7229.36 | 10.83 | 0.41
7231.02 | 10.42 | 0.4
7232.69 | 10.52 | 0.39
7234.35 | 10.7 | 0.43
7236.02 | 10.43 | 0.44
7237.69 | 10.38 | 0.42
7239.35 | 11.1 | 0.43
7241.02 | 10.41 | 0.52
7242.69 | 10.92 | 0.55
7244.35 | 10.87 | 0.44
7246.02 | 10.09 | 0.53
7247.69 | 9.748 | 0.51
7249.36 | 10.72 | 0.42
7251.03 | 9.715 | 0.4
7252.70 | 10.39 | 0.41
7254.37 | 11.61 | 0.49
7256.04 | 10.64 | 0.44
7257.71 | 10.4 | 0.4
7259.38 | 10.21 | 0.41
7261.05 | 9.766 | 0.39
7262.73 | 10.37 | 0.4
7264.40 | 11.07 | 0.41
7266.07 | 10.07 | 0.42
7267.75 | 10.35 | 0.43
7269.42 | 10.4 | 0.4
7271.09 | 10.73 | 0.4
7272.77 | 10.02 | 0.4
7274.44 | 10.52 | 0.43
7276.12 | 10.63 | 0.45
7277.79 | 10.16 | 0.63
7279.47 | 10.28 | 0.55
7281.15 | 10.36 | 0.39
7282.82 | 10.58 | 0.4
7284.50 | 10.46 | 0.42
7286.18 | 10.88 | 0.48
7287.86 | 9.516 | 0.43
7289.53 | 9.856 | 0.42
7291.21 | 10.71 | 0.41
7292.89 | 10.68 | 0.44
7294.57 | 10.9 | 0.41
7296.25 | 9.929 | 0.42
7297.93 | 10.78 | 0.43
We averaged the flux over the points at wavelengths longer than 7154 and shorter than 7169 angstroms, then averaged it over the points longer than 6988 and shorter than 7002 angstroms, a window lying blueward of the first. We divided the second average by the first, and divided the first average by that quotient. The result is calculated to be 10.2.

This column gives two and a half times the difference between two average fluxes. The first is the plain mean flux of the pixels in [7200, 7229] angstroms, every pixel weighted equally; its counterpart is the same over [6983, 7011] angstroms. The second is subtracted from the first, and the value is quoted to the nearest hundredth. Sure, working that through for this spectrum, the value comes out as -1.01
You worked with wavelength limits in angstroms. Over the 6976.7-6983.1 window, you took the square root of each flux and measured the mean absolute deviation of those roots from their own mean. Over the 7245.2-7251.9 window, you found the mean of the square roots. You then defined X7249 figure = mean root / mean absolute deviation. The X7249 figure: 47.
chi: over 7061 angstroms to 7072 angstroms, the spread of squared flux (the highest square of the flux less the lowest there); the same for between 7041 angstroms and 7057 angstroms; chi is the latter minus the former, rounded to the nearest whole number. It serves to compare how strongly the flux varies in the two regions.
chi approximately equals 14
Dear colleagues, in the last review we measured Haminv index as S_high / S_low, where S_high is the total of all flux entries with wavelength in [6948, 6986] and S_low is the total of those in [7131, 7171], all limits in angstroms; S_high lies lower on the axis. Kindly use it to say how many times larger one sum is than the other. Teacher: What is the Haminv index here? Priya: 1.06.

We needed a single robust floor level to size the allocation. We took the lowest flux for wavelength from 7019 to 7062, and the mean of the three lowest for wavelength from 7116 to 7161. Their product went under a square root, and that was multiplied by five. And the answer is 50.9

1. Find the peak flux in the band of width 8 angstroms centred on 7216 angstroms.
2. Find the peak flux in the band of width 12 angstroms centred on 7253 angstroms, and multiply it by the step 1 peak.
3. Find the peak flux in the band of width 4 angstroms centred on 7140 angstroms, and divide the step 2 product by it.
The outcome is 11.4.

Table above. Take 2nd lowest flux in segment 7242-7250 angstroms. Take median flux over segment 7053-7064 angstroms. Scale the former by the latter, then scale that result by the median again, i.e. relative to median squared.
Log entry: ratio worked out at 0.0817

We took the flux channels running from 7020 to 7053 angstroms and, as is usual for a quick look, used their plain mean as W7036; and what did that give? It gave 11.0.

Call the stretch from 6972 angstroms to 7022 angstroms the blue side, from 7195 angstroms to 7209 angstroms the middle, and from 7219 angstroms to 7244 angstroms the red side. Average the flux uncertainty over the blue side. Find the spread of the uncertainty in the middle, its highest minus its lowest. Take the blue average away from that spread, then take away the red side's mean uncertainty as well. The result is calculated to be -0.77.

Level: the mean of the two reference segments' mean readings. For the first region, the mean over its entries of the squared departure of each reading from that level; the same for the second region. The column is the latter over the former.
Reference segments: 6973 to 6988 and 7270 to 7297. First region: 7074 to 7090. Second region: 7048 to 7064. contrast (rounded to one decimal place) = 0.4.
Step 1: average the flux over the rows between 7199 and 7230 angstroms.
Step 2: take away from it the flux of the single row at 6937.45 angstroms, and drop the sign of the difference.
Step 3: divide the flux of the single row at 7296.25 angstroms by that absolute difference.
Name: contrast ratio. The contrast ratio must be 17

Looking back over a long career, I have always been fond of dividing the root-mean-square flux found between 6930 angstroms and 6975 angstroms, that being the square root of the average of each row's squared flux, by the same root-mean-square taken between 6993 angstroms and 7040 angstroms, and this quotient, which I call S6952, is 1.03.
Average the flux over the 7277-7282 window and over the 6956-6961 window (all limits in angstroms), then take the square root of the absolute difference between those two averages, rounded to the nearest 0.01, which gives 0.96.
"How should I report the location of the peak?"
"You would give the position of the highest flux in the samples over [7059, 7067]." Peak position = 7061.54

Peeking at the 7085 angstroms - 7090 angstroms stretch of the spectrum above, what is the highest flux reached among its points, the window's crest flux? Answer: 11.29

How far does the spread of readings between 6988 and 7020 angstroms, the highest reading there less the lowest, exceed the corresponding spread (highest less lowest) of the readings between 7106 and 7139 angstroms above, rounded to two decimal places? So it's 0.10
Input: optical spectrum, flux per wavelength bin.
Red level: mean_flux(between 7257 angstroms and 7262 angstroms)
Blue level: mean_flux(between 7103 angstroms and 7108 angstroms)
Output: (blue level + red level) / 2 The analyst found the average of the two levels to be 10.35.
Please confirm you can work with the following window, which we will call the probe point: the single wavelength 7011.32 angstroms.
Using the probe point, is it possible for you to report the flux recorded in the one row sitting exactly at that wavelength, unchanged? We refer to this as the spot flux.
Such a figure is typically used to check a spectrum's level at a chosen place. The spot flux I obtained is 10.95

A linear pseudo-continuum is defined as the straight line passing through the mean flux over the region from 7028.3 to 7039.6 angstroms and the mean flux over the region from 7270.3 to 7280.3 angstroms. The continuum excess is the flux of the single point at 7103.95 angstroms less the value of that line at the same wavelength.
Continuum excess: -0.3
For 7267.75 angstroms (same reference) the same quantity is -0.1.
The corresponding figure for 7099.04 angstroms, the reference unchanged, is 0.1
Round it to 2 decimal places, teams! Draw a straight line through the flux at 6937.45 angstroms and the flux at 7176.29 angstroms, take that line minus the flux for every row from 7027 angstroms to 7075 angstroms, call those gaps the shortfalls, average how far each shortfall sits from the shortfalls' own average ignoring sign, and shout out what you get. 0.24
